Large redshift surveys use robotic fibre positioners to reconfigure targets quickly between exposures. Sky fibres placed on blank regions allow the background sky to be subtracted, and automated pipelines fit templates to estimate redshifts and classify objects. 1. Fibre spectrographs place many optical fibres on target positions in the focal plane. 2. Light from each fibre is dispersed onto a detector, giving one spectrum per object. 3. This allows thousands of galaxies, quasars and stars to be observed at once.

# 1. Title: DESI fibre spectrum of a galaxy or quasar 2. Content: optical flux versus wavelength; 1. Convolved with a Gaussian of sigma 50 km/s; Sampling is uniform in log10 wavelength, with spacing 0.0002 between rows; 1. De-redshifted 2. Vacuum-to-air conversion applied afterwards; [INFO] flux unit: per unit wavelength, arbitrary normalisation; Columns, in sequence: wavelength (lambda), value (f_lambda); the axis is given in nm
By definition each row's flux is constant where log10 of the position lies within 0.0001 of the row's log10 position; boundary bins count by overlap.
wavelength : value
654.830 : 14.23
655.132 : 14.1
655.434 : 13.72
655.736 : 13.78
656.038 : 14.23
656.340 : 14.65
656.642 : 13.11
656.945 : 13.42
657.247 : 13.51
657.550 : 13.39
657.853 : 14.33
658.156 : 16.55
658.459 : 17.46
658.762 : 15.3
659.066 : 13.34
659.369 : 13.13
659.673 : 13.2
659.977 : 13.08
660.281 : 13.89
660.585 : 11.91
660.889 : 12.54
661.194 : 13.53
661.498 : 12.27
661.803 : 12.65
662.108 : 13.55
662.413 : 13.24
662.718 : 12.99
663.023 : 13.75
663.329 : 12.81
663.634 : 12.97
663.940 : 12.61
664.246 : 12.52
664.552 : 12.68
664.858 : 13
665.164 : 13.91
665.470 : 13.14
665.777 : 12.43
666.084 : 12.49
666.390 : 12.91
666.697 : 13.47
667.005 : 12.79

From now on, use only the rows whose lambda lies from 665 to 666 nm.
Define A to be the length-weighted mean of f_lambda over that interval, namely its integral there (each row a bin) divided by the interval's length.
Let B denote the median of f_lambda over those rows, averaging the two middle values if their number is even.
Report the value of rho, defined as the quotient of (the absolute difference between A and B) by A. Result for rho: 0.002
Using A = 13.1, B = 13.1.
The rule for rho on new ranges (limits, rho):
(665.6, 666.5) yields 0.009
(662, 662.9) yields 0.002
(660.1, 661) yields 0.021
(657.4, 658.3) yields 0.028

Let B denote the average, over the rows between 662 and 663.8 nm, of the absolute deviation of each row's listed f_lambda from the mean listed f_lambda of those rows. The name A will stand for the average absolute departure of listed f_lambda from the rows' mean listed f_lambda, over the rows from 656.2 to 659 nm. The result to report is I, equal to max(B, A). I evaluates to 1.20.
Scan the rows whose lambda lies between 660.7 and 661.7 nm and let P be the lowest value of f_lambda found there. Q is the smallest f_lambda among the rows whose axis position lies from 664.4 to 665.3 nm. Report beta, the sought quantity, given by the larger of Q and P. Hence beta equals 12.7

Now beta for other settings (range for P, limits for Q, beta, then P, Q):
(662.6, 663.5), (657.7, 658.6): 14.3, 12.81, 14.33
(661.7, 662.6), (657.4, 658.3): 13.4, 12.65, 13.39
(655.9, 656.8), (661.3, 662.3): 13.1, 13.11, 12.27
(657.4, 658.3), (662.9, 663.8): 13.4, 13.39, 12.81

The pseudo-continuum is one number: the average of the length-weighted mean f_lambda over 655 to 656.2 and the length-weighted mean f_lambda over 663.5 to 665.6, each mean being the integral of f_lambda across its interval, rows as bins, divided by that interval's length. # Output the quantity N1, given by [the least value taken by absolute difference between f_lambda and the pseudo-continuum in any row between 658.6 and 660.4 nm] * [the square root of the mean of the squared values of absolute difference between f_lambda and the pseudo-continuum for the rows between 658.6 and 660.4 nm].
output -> 0.10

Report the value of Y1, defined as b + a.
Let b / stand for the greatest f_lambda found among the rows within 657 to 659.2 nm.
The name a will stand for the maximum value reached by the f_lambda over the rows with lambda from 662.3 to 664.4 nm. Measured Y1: 31.2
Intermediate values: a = 13.75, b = 17.46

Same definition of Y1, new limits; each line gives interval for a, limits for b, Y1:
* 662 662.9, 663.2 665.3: 27.5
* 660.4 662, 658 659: 31.0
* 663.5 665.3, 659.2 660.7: 27.8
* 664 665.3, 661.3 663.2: 27.7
